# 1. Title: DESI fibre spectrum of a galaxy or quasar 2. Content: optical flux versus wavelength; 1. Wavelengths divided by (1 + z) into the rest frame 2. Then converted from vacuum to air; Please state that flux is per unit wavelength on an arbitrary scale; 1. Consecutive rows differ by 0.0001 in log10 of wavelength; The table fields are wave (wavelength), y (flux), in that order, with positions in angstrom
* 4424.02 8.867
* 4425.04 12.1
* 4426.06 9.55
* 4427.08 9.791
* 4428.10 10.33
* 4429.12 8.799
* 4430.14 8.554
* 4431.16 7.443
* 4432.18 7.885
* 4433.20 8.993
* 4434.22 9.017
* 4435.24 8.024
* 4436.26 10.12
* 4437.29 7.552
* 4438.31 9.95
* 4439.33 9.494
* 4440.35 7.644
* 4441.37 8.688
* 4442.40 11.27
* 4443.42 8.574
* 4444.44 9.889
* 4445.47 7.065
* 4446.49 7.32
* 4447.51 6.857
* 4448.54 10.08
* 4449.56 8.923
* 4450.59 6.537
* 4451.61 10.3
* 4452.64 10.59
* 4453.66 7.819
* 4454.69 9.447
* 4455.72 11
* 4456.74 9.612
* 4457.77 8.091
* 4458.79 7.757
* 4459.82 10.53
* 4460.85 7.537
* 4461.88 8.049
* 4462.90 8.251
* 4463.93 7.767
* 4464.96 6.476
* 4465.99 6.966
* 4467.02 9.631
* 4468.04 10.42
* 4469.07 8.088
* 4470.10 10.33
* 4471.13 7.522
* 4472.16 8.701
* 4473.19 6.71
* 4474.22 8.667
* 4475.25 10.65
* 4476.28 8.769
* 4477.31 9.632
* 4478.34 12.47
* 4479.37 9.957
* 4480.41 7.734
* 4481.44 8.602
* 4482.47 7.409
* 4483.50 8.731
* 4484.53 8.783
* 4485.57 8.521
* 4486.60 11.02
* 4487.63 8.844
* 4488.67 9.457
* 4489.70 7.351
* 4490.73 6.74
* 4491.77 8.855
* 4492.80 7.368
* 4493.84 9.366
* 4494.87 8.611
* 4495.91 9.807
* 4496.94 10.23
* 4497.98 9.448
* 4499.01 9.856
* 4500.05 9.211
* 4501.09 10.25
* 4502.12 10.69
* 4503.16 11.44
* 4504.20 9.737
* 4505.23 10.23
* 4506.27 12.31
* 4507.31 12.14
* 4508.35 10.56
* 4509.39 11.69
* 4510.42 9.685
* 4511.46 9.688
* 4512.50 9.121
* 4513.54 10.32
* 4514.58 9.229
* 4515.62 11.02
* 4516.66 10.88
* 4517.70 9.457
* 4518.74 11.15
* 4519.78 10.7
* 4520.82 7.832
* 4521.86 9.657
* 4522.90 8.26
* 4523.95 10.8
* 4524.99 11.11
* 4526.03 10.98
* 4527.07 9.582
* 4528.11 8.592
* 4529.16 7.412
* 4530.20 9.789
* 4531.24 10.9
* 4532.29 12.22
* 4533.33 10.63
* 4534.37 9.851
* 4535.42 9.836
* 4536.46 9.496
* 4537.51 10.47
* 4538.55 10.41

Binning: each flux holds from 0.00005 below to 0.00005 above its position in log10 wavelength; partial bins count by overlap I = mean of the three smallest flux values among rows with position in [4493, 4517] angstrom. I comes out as 9.0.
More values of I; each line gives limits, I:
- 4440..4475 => 6.6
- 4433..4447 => 7.3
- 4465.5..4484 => 7.0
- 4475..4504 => 7.2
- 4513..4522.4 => 8.8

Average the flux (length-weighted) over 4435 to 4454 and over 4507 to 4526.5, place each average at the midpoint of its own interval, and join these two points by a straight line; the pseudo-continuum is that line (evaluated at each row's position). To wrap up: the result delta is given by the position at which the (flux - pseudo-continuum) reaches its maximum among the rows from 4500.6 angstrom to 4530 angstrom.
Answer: 4506.27 angstrom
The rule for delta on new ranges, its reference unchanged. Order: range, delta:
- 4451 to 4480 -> 4478.34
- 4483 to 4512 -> 4506.27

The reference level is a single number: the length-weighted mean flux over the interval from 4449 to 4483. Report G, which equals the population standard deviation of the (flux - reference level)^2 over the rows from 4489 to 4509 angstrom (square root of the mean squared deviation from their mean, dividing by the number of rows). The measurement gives 3.4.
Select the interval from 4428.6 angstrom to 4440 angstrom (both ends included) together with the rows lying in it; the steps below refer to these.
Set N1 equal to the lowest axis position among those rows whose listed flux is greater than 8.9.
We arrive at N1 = 4433.20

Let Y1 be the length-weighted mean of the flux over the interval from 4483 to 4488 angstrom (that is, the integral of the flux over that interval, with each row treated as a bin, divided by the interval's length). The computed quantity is 9.2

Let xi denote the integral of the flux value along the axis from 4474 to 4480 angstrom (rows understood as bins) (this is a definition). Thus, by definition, 60.3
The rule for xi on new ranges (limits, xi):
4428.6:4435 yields 54.0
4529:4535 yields 61.8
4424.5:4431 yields 63.1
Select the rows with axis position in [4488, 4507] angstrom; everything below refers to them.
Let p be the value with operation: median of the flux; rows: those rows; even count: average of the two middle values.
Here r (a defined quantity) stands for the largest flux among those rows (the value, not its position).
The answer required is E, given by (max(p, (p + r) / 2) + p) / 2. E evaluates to 10.3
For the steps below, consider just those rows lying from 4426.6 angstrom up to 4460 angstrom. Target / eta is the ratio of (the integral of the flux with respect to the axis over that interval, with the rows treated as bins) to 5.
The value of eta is 59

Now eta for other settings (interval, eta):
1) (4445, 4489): 77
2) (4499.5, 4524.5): 51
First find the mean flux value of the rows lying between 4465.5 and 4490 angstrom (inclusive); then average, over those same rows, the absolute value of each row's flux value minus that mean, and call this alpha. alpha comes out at 1.08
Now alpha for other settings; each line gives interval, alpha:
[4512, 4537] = 0.94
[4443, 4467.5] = 1.22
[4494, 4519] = 0.78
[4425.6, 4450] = 0.96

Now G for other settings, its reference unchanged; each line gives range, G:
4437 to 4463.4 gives 1.6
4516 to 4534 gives 2.8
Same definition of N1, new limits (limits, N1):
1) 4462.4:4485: 4467.02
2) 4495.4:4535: 4495.91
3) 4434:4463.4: 4434.22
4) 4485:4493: 4486.60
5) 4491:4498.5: 4493.84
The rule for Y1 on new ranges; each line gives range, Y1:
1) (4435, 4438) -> 8.7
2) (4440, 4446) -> 8.9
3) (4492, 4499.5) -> 9.2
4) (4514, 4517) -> 10.3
